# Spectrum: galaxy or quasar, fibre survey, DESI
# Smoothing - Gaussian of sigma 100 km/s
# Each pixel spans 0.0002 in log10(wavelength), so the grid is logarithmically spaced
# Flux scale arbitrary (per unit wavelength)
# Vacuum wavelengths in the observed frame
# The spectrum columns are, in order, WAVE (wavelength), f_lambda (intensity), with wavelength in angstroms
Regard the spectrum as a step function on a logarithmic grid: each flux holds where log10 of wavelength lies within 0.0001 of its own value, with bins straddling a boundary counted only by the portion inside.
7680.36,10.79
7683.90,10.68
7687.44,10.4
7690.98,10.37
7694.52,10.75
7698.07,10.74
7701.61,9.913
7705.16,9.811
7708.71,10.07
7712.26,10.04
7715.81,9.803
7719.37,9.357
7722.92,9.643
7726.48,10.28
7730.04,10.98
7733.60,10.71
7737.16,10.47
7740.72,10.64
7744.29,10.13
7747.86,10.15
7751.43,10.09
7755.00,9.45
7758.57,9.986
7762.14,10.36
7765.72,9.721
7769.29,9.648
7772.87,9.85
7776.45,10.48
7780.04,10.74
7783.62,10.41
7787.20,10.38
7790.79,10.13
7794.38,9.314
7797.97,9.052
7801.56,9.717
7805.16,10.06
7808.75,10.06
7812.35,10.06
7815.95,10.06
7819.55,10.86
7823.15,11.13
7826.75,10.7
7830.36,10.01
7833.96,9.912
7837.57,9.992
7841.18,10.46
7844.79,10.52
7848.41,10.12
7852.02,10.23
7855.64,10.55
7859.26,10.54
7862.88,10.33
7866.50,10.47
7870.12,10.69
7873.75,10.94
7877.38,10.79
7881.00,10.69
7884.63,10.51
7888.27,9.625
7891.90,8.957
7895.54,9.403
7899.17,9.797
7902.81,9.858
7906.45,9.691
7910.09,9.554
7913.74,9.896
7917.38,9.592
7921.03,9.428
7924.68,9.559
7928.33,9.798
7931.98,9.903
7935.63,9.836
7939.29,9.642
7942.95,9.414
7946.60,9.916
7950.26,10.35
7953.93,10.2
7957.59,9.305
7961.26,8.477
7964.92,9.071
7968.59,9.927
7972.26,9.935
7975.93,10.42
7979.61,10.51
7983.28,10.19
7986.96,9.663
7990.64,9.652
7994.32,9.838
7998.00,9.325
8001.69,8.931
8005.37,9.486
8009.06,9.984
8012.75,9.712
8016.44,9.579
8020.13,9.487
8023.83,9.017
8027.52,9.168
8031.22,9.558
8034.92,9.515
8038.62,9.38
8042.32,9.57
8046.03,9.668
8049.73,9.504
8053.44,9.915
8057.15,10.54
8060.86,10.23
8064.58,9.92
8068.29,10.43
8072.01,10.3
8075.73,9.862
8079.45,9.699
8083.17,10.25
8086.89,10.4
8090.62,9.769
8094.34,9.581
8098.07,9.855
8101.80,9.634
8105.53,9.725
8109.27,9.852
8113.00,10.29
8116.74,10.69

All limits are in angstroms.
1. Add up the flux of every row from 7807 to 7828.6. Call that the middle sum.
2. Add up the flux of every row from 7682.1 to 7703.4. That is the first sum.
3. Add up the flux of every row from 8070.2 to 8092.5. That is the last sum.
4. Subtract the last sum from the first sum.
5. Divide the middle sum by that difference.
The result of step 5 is 24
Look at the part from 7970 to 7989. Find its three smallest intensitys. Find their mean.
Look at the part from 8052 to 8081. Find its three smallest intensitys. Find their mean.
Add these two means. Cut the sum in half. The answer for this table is 9.9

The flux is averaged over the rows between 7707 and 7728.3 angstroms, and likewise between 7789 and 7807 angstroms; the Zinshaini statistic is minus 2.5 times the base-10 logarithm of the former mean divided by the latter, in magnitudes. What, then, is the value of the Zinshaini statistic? -0.023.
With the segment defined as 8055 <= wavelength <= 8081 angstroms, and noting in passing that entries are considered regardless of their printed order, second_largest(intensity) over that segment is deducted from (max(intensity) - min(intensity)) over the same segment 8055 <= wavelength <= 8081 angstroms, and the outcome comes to -9.59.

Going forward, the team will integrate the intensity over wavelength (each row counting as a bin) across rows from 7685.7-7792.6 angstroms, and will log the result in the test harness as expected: 1089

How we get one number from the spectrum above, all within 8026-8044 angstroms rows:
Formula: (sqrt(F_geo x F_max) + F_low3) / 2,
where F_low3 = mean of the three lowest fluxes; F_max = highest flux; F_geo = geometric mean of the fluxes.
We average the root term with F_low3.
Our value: 9.4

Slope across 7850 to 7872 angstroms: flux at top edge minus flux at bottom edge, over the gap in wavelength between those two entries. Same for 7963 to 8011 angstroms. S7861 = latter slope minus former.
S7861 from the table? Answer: -0.005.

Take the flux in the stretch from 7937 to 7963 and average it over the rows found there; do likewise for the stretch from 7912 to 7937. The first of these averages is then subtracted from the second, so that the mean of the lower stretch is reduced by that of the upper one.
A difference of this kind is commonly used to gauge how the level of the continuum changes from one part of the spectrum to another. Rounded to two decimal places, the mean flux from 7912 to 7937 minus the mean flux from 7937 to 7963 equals 0.10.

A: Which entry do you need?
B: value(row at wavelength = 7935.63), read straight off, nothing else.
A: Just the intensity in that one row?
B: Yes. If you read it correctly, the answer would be 9.836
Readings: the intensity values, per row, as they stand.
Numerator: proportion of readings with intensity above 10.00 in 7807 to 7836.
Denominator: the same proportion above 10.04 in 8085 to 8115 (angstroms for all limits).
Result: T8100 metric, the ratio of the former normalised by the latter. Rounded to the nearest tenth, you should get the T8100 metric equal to 3.5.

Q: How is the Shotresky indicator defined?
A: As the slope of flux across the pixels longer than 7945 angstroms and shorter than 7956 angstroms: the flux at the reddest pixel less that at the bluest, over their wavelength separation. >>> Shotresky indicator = 0.039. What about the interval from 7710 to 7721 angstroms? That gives -0.096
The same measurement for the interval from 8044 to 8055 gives 0.033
